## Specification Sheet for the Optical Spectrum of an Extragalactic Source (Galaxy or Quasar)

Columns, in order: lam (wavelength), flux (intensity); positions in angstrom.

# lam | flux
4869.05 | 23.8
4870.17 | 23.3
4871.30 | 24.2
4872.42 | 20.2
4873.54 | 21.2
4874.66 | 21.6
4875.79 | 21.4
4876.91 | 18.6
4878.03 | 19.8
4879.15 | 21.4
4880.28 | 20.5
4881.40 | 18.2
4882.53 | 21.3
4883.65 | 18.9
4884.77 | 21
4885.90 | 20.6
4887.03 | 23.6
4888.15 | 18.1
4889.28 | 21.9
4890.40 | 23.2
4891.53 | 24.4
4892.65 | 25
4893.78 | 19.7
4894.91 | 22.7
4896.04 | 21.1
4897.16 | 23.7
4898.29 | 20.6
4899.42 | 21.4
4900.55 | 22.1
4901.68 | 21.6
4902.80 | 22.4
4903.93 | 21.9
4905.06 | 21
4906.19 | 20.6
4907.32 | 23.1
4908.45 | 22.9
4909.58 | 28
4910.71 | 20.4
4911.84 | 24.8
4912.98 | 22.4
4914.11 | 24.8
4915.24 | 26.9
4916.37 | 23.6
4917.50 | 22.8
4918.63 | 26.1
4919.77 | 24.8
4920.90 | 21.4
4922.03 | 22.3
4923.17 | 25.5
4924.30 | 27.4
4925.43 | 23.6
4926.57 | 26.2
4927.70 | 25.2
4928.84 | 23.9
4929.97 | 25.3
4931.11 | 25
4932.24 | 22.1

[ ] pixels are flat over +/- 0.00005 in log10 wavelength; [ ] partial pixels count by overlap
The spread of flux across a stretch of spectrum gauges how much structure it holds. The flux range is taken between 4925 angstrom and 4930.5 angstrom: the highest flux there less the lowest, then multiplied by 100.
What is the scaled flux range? 260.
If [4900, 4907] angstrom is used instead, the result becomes 180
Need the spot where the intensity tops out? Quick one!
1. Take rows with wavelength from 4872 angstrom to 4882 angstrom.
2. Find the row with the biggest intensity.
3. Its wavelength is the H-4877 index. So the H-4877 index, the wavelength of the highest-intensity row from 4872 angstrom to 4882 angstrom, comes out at 4874.66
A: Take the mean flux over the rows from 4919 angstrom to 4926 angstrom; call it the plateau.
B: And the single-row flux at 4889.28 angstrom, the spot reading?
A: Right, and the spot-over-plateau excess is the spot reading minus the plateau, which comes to -2.3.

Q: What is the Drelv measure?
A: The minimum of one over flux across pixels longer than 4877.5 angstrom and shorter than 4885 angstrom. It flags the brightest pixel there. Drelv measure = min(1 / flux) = 0.0467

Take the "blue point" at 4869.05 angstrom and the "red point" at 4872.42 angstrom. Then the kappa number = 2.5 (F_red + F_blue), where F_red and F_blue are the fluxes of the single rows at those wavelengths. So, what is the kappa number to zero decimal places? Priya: 110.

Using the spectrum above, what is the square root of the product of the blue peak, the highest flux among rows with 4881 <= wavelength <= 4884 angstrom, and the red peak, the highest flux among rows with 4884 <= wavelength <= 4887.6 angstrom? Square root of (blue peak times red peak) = 22.4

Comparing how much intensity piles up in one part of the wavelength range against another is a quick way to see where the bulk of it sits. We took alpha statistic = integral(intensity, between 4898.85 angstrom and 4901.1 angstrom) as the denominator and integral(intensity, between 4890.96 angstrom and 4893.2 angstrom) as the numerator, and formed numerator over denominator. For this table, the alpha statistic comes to 1.13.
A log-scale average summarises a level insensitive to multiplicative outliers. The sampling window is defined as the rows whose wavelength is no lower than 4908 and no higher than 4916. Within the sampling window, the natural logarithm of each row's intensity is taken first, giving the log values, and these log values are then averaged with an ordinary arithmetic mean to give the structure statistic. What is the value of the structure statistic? 3.19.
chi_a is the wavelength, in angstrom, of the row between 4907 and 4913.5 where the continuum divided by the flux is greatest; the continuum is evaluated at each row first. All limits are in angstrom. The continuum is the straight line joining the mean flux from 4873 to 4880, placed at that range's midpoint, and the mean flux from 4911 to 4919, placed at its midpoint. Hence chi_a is 4910.71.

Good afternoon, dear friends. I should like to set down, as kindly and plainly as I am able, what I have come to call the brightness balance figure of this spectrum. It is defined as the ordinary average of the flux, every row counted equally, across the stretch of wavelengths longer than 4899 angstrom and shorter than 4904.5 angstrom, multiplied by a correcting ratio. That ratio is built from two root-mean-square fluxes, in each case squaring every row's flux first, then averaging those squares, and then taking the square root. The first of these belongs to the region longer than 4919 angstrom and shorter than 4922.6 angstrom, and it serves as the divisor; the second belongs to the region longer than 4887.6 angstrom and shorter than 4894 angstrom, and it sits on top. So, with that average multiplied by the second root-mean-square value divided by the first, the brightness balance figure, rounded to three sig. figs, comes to 21.2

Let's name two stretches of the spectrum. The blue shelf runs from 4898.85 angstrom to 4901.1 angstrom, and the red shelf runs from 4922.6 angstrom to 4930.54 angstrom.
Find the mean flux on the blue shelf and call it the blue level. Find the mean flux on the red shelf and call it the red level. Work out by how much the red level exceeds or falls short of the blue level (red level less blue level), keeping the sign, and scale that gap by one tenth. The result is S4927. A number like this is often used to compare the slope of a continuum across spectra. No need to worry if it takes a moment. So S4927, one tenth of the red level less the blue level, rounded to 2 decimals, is 0.36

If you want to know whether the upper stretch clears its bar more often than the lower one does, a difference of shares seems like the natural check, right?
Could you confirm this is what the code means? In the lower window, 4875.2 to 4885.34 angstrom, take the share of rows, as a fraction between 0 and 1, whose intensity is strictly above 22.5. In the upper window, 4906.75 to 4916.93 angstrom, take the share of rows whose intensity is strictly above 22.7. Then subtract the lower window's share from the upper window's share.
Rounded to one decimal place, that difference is 0.8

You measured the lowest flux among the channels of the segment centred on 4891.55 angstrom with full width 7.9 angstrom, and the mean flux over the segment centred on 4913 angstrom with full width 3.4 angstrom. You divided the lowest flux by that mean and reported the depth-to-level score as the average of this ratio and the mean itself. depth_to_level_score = 12.4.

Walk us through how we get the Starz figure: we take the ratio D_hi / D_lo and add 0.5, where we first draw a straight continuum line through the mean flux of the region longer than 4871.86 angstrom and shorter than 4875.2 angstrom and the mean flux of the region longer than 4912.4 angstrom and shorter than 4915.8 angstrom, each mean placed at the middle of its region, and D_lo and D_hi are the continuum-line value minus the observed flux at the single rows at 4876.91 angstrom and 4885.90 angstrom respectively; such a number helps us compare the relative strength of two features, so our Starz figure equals 1.1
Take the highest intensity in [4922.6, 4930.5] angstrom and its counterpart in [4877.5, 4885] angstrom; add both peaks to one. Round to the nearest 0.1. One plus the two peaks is 49.8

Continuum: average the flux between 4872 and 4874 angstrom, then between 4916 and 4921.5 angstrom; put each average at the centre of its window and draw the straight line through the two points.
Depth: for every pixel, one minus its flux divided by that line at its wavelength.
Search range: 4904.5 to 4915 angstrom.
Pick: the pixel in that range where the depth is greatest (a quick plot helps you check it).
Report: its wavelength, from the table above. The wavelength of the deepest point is 4910.71 angstrom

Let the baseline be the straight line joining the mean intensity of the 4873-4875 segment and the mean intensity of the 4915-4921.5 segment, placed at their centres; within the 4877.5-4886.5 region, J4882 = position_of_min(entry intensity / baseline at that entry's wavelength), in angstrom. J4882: 4881.40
